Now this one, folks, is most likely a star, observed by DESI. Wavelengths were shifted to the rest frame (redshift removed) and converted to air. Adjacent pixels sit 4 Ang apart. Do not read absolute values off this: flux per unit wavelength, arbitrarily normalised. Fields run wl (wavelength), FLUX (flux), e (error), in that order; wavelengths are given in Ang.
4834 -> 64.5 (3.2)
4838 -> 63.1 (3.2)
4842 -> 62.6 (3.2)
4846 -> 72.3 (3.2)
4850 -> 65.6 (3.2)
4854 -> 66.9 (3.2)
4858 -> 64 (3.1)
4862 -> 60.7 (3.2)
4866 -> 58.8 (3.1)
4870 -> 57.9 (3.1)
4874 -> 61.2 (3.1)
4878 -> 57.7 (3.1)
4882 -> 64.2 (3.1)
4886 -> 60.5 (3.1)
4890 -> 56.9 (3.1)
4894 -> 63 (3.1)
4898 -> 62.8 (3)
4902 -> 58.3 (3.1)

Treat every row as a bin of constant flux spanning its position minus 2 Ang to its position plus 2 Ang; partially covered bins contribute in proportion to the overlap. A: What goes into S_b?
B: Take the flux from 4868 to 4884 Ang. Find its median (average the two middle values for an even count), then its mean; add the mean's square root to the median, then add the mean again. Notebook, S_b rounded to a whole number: 128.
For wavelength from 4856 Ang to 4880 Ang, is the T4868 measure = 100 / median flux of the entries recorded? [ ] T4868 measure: 1.67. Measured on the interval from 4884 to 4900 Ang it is 1.62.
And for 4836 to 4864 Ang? 1.56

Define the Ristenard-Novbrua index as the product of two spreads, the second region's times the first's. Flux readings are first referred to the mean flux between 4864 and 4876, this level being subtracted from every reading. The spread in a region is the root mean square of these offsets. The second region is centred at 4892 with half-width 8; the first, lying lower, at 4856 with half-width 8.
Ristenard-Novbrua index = 16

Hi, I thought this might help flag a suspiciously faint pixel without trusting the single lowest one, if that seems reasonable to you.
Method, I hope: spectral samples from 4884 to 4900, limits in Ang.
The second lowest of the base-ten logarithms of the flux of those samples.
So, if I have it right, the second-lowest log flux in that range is 1.782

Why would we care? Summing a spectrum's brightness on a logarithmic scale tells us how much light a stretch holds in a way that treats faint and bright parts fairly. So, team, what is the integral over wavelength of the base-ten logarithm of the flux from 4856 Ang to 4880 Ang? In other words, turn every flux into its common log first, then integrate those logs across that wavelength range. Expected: 43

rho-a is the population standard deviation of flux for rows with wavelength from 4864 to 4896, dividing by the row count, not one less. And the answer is 2.5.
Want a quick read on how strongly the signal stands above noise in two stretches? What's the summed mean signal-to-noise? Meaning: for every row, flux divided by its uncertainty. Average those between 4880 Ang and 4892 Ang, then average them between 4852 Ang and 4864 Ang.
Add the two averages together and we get 39.7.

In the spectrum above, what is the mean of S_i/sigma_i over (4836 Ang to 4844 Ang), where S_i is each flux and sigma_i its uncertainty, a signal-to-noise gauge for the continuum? 19.6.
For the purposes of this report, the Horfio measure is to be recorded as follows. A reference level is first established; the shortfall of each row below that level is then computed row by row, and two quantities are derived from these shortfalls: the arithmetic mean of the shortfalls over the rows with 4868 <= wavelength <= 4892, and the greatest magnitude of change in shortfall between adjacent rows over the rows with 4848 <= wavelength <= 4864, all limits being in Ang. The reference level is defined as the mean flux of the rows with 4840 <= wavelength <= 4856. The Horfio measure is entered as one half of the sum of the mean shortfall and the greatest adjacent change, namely 5.2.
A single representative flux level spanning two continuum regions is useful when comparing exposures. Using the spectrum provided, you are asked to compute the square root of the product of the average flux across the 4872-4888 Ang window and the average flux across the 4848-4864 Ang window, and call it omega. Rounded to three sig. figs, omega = 62.6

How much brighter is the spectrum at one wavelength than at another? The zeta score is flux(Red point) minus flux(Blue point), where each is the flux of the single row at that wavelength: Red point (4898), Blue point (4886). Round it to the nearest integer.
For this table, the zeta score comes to 2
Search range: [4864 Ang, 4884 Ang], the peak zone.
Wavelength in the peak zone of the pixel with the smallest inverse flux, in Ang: 4882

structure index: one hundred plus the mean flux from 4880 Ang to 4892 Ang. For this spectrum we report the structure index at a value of 160.5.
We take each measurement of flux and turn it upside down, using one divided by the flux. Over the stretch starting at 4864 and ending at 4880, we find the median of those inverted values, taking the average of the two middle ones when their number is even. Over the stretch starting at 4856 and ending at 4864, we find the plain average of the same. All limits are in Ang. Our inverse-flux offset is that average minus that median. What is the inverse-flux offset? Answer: -0.0011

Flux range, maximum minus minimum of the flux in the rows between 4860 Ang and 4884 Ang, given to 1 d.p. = 6.5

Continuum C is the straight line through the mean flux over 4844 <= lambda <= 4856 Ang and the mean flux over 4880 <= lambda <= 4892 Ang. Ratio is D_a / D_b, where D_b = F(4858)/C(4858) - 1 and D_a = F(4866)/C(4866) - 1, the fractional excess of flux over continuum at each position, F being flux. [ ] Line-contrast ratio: 2.43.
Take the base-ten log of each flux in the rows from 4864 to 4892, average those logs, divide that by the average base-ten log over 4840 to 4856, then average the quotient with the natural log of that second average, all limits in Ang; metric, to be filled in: 0.787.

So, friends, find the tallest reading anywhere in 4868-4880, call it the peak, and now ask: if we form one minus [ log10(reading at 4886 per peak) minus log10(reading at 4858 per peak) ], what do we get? 1.02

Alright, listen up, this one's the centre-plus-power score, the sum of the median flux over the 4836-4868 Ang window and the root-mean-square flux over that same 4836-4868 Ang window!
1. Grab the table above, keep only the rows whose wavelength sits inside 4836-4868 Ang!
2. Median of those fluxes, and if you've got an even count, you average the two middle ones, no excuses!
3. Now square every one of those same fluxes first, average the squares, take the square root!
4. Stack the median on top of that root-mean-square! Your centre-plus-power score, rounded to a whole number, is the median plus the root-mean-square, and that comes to 128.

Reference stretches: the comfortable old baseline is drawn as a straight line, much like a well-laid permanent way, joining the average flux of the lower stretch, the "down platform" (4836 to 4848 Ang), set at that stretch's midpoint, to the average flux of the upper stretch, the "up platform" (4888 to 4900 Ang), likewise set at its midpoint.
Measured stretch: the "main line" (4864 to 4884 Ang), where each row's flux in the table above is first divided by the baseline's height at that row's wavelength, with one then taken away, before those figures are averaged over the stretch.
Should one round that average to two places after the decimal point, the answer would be -0.05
